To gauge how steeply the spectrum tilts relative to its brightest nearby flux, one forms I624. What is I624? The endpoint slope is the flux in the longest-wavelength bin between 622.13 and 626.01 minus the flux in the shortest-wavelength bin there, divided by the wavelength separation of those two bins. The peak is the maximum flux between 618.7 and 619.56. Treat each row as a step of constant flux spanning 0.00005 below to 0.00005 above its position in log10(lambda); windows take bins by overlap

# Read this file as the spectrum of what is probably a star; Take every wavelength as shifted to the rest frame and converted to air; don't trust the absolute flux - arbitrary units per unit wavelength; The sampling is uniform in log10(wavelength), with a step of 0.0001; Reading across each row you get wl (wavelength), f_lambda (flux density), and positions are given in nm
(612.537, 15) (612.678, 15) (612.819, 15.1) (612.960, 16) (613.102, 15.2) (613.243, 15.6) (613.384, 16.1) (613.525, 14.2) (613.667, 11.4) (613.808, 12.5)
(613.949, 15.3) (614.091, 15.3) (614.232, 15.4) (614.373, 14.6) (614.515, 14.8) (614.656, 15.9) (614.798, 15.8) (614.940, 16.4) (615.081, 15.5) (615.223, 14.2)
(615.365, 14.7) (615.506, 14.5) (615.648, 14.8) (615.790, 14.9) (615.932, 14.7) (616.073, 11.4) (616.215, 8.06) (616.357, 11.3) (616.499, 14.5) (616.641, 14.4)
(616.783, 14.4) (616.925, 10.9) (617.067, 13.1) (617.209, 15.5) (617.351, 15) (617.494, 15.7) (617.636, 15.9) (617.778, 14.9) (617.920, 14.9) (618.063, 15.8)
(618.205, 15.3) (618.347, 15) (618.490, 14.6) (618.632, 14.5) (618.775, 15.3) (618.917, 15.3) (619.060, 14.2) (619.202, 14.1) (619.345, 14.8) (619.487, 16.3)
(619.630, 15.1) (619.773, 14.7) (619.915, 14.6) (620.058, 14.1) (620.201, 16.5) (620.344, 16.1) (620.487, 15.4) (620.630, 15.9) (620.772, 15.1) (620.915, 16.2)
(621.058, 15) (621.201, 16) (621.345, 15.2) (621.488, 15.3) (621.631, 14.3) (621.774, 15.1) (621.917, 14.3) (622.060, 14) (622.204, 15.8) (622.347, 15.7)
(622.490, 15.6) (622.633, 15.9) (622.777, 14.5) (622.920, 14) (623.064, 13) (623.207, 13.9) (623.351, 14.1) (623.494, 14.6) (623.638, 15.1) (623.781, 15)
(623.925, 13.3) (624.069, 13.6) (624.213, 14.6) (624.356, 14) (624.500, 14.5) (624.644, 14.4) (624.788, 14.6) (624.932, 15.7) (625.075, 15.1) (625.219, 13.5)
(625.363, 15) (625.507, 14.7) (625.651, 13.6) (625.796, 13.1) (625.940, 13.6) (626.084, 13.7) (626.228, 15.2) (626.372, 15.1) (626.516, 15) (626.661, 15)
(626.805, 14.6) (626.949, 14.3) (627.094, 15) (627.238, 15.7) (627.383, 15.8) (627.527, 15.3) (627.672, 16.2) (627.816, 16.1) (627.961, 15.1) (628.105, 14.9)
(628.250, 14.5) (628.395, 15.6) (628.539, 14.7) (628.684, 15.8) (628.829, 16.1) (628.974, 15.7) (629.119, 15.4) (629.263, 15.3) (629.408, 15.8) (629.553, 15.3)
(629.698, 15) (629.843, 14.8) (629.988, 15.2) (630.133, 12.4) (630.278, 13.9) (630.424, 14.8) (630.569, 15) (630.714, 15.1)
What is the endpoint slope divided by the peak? -0.036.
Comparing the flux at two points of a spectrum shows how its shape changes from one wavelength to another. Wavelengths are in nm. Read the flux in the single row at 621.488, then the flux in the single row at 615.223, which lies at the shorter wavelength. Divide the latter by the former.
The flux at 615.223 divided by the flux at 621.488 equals 0.93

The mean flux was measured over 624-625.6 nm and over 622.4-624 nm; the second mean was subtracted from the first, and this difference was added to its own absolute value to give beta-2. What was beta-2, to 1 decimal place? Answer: 0.1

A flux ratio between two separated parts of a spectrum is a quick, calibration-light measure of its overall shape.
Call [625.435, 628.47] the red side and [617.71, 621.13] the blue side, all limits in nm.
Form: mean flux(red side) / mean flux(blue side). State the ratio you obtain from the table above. 0.98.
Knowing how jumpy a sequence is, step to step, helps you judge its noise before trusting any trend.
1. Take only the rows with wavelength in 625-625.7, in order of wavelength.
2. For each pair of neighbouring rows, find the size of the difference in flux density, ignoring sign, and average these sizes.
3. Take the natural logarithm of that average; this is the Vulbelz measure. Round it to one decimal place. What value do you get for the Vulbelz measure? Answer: 0.1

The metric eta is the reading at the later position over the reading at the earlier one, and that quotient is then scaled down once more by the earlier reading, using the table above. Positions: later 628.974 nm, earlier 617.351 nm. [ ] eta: 0.070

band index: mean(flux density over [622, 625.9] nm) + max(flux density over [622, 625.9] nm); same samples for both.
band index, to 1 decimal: 30.4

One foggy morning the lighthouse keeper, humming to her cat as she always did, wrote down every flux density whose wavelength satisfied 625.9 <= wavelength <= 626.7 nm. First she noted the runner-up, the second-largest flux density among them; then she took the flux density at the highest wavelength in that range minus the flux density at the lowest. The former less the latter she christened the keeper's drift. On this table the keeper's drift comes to 13.7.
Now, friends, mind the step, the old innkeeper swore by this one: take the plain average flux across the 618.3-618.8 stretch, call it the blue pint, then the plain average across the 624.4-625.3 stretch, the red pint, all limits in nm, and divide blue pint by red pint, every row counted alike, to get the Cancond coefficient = 1.01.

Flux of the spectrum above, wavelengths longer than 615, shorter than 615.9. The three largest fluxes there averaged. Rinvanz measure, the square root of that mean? 3.88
